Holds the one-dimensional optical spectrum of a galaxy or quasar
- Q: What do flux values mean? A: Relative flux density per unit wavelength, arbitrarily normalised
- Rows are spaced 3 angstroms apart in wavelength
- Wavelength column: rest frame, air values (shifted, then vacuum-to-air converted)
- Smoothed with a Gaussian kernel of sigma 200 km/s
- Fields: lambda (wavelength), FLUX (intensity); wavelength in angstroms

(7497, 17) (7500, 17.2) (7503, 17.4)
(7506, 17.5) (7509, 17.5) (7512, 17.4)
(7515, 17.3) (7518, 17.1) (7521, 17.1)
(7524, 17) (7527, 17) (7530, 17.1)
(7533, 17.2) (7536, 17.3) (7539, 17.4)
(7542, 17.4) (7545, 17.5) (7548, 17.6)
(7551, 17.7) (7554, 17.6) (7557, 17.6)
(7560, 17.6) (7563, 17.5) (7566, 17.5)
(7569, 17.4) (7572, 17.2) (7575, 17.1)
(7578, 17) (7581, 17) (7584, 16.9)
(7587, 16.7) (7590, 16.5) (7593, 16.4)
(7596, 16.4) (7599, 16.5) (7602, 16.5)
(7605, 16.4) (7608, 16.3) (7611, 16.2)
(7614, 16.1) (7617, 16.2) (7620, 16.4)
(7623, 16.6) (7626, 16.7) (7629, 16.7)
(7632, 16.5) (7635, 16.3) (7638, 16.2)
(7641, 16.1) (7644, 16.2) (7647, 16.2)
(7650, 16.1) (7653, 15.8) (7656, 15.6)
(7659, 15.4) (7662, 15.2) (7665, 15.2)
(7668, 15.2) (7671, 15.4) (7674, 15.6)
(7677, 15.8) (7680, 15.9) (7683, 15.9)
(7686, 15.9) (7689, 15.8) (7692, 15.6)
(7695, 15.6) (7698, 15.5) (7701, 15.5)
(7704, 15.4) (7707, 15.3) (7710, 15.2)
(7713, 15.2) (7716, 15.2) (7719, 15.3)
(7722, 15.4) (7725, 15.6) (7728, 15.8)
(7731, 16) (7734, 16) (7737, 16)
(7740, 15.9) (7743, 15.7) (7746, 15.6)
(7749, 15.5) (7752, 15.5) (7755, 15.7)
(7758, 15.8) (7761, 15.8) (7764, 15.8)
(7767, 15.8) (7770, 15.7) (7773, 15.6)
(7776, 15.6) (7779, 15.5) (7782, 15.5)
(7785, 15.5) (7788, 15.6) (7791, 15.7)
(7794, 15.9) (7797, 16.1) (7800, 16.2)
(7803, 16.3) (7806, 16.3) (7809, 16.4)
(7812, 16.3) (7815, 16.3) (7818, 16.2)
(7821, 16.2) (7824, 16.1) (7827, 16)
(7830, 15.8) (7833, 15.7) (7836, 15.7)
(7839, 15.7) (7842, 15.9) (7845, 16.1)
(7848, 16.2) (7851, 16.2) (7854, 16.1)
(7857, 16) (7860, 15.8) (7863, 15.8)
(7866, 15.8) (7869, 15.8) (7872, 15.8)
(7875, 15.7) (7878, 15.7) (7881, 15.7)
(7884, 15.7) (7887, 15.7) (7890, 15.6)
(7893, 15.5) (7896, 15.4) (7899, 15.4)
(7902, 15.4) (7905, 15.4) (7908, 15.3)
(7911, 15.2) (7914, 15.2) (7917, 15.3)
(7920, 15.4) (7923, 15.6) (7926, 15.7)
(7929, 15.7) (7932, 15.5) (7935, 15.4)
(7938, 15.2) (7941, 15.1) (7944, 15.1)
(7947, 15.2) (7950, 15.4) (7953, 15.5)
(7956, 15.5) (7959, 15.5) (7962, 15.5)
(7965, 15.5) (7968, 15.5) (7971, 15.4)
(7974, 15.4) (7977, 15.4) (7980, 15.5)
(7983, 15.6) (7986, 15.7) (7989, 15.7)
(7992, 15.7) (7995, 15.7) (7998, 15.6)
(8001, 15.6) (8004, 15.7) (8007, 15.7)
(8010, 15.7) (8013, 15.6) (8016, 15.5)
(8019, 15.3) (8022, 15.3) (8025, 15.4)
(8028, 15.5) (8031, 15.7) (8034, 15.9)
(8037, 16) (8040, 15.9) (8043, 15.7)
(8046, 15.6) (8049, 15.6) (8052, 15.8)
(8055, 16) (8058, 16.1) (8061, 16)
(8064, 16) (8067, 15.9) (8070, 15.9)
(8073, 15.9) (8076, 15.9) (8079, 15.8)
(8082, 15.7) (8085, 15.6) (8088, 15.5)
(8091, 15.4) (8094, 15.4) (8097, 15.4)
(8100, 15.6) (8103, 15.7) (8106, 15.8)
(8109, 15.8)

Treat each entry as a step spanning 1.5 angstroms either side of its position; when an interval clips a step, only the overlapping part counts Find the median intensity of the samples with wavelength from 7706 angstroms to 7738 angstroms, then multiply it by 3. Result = 46.2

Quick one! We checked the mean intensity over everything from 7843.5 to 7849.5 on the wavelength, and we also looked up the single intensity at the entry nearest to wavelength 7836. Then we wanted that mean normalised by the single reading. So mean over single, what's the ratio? 1.029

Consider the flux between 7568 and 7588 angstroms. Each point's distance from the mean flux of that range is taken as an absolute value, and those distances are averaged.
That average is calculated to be 0.163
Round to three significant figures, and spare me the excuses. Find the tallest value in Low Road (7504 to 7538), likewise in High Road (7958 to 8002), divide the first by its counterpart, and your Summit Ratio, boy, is 1.11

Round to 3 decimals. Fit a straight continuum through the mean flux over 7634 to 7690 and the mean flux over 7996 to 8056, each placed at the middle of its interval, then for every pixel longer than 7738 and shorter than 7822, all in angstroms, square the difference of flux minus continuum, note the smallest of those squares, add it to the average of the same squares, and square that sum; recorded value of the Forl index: 0.012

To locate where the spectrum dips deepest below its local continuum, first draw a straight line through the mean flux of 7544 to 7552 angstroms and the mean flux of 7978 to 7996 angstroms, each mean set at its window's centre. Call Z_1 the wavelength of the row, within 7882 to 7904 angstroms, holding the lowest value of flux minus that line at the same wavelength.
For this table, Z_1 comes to 7896 angstroms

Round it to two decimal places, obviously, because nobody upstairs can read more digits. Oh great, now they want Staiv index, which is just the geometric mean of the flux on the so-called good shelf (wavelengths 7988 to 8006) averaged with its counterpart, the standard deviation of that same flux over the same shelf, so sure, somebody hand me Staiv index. 7.86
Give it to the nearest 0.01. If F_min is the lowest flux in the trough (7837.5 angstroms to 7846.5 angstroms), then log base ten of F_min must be 1.20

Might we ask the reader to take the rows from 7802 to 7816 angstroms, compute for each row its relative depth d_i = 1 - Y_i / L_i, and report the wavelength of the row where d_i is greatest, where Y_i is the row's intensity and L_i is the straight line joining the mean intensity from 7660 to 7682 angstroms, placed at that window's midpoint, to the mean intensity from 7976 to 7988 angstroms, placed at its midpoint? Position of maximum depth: 7815 angstroms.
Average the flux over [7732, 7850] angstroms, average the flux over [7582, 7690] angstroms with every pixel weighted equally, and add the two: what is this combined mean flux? 32.0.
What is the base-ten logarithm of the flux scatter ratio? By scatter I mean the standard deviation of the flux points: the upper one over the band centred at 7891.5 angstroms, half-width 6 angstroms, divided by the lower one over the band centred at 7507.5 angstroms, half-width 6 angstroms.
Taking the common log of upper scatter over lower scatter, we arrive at 0.3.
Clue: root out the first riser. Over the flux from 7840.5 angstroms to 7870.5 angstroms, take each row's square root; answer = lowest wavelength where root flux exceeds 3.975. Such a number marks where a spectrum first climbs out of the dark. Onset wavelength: 7842 angstroms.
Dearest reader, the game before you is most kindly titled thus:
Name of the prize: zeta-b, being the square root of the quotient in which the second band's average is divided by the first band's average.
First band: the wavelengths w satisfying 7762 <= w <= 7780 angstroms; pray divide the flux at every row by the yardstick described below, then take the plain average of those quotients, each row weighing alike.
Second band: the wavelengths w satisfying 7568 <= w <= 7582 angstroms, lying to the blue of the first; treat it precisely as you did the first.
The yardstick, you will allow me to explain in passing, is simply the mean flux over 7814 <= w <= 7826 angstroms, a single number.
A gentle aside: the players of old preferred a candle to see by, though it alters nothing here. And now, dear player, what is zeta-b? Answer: 1.05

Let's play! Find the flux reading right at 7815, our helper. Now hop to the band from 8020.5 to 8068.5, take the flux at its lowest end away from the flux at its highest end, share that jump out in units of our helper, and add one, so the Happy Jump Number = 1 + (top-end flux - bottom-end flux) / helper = 1.037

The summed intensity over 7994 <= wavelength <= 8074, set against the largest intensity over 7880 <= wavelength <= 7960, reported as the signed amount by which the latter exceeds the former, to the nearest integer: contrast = -409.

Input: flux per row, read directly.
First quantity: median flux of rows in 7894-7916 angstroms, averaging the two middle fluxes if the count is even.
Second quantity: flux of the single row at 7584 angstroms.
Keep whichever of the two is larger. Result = 16.9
